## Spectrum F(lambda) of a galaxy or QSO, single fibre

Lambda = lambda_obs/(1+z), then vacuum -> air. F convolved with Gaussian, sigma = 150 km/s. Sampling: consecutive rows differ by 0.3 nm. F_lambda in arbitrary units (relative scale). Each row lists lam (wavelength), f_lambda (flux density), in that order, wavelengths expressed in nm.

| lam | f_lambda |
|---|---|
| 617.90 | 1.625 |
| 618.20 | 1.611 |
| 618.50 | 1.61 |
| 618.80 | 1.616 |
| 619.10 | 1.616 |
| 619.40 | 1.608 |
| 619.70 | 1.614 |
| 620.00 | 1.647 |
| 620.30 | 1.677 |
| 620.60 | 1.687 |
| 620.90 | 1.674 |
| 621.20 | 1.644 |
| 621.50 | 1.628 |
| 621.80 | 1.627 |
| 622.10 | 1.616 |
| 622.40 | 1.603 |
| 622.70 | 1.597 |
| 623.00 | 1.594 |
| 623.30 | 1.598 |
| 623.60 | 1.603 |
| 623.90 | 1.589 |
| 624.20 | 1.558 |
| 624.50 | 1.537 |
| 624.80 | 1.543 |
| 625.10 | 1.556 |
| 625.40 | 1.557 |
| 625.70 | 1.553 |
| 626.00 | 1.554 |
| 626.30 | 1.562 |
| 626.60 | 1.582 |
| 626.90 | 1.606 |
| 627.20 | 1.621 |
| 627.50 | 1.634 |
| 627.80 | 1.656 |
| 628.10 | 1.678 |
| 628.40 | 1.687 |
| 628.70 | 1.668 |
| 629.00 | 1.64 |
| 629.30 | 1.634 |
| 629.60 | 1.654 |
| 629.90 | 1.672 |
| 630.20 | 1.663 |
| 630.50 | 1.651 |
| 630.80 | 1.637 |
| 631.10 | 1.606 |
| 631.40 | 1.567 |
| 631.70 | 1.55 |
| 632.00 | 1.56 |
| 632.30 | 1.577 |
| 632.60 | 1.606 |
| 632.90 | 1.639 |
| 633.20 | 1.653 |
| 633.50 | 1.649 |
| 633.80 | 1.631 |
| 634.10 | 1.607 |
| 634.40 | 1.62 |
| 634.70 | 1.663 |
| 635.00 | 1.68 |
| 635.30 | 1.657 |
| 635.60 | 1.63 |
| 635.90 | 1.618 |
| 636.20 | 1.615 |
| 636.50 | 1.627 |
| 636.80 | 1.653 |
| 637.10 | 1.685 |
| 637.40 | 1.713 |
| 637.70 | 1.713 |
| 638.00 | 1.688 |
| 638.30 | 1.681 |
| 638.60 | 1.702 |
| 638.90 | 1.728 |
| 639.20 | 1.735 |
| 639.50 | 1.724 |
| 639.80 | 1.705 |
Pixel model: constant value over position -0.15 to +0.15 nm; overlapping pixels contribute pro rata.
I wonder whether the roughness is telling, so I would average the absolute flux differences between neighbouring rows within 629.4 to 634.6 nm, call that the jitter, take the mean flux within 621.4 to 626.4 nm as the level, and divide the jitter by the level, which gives 0.0119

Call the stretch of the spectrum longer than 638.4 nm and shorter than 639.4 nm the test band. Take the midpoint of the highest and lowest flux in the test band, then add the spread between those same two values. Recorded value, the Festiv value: 1.75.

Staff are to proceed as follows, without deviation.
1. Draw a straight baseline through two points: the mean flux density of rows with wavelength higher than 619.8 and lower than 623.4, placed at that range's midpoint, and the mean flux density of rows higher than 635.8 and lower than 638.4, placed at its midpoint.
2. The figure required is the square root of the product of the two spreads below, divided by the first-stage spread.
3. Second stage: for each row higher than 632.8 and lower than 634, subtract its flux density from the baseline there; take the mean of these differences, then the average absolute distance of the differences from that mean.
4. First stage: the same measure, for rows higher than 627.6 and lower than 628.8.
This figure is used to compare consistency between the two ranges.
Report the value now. 0.88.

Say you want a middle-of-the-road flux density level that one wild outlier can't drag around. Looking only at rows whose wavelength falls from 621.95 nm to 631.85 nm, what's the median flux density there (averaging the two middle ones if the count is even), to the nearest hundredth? 1.60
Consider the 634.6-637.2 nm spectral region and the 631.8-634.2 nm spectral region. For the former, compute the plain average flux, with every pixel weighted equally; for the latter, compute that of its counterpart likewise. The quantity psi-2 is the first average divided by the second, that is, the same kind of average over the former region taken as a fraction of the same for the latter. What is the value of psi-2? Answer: 1.02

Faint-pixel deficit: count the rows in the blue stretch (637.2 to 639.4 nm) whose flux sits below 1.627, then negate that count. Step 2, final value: 0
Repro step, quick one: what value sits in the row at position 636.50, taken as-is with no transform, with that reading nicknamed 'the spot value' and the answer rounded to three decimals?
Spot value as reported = 1.627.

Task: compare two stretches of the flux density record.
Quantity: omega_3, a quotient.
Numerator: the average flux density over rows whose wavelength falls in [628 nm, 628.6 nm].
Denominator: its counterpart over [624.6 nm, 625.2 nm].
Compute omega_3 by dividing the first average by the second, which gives 1.09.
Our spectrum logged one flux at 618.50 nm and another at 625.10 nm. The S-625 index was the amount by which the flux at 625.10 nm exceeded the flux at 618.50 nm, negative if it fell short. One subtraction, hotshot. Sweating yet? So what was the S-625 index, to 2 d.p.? -0.05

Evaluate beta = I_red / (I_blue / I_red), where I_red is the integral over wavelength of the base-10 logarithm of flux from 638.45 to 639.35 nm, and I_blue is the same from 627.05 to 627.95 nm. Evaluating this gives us 0.234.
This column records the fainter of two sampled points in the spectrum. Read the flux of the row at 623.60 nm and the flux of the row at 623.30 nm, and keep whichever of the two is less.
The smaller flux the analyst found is 1.60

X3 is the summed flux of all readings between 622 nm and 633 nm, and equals 59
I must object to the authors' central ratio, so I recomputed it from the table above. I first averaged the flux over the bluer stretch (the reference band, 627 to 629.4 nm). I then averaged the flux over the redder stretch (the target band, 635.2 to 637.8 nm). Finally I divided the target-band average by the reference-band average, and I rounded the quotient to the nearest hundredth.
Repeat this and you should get 1.00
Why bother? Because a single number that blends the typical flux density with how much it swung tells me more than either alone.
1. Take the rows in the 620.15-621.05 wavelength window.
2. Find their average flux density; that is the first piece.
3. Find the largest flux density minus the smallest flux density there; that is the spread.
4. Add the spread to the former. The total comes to 1.69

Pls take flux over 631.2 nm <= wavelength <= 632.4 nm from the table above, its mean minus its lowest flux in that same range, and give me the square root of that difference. 0.12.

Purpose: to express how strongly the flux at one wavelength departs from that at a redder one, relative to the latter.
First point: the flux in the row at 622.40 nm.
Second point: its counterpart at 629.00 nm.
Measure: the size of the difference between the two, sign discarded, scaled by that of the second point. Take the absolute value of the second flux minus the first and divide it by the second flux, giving 0.023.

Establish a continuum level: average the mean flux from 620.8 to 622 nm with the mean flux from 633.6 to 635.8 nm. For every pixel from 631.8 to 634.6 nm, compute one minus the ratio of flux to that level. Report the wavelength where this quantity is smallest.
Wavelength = 633.20 nm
